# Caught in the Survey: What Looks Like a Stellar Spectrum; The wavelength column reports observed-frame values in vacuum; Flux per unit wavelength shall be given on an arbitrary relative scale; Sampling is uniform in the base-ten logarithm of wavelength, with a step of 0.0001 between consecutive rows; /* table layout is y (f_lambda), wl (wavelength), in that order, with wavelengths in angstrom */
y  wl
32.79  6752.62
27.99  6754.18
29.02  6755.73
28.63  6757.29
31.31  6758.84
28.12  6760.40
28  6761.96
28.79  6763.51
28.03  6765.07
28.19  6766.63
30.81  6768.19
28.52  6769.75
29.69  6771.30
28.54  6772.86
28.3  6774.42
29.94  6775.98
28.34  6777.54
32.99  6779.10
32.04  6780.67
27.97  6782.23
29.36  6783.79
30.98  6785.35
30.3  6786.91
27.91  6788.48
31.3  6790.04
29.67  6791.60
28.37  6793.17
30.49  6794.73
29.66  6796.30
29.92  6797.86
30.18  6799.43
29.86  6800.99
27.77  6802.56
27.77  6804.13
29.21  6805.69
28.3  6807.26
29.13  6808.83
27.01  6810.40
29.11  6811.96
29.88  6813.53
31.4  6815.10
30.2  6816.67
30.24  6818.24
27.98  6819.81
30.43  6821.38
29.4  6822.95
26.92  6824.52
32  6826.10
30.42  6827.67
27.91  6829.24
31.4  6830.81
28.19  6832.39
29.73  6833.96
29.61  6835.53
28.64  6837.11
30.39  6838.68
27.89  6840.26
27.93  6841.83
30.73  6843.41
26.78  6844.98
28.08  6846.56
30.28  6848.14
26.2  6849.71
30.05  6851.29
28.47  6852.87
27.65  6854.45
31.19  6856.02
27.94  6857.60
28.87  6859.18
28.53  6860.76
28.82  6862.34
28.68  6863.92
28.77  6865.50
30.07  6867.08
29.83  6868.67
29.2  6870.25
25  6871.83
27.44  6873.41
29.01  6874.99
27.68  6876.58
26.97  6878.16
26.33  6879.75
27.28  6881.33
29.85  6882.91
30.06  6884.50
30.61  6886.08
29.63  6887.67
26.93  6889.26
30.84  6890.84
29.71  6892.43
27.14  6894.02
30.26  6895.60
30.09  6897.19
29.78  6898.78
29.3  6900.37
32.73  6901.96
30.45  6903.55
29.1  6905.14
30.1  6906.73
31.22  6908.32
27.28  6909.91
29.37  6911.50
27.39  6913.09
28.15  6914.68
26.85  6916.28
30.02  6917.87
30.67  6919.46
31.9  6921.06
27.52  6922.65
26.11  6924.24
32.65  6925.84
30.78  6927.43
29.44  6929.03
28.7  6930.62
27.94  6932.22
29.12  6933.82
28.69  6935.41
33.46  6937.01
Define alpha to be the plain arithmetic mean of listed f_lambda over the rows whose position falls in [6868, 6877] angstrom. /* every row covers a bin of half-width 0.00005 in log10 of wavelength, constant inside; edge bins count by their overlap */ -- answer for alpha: 28.0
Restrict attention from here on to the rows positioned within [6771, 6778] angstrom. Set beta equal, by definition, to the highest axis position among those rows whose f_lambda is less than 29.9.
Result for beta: 6777.54 angstrom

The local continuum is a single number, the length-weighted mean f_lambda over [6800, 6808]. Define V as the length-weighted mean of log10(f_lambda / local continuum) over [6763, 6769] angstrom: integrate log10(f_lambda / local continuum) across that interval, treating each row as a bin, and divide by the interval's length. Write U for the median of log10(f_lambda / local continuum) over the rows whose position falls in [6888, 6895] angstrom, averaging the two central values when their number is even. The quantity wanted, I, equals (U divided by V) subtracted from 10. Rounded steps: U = -0.0036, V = 0.005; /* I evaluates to 10.8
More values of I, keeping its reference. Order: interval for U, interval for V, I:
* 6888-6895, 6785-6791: 10.2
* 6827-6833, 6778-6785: 9.6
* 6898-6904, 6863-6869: 7.7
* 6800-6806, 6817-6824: 10.2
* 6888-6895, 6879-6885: 9.4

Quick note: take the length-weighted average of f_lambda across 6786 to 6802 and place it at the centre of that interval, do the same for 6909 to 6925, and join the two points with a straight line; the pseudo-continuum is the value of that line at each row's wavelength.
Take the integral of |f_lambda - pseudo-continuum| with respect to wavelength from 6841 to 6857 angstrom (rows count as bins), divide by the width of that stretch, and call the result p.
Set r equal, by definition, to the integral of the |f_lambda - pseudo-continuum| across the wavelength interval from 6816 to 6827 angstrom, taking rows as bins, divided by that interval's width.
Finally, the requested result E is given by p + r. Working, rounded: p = 1.56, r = 1.29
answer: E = 2.85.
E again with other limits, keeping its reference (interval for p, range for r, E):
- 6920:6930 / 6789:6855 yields 3.47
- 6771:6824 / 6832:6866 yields 2.15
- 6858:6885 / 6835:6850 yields 2.48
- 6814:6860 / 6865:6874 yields 2.62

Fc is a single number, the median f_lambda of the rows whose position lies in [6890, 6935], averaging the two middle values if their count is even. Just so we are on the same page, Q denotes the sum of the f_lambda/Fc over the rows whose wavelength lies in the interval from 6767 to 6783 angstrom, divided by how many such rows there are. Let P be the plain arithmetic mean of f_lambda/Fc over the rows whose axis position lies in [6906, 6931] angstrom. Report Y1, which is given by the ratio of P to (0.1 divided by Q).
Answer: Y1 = 9.9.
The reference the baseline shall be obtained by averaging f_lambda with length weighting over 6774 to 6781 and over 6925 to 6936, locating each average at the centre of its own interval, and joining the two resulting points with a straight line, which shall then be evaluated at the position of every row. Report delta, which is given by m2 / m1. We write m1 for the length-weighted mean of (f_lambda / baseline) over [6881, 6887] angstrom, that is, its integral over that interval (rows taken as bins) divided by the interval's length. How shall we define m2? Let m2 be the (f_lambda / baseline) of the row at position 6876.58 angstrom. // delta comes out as 0.93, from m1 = 0.99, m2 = 0.93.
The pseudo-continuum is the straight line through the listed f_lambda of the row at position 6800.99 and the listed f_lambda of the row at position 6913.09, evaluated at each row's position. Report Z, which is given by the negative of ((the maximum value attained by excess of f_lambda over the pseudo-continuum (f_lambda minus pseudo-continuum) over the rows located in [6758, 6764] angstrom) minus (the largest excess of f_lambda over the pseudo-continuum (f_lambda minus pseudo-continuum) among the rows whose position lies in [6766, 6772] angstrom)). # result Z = 0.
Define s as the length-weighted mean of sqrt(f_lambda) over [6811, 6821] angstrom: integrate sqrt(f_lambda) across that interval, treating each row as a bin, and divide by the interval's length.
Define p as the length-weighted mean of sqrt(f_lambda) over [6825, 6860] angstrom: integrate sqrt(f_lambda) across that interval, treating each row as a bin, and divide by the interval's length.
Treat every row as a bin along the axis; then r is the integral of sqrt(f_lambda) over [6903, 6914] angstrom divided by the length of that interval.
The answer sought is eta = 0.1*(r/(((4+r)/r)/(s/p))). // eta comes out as 0.315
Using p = 5.39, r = 5.41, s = 5.46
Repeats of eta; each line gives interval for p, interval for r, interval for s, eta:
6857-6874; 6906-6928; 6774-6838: 0.317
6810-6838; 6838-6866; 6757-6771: 0.304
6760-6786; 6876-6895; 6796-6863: 0.305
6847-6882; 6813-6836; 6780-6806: 0.321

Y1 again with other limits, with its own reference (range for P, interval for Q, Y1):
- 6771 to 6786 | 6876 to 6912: 10.0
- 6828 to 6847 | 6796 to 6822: 9.7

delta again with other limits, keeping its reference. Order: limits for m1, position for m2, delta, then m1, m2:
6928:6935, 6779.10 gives 1.12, 0.97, 1.09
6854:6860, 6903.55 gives 1.06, 0.97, 1.02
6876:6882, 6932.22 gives 1.04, 0.91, 0.94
